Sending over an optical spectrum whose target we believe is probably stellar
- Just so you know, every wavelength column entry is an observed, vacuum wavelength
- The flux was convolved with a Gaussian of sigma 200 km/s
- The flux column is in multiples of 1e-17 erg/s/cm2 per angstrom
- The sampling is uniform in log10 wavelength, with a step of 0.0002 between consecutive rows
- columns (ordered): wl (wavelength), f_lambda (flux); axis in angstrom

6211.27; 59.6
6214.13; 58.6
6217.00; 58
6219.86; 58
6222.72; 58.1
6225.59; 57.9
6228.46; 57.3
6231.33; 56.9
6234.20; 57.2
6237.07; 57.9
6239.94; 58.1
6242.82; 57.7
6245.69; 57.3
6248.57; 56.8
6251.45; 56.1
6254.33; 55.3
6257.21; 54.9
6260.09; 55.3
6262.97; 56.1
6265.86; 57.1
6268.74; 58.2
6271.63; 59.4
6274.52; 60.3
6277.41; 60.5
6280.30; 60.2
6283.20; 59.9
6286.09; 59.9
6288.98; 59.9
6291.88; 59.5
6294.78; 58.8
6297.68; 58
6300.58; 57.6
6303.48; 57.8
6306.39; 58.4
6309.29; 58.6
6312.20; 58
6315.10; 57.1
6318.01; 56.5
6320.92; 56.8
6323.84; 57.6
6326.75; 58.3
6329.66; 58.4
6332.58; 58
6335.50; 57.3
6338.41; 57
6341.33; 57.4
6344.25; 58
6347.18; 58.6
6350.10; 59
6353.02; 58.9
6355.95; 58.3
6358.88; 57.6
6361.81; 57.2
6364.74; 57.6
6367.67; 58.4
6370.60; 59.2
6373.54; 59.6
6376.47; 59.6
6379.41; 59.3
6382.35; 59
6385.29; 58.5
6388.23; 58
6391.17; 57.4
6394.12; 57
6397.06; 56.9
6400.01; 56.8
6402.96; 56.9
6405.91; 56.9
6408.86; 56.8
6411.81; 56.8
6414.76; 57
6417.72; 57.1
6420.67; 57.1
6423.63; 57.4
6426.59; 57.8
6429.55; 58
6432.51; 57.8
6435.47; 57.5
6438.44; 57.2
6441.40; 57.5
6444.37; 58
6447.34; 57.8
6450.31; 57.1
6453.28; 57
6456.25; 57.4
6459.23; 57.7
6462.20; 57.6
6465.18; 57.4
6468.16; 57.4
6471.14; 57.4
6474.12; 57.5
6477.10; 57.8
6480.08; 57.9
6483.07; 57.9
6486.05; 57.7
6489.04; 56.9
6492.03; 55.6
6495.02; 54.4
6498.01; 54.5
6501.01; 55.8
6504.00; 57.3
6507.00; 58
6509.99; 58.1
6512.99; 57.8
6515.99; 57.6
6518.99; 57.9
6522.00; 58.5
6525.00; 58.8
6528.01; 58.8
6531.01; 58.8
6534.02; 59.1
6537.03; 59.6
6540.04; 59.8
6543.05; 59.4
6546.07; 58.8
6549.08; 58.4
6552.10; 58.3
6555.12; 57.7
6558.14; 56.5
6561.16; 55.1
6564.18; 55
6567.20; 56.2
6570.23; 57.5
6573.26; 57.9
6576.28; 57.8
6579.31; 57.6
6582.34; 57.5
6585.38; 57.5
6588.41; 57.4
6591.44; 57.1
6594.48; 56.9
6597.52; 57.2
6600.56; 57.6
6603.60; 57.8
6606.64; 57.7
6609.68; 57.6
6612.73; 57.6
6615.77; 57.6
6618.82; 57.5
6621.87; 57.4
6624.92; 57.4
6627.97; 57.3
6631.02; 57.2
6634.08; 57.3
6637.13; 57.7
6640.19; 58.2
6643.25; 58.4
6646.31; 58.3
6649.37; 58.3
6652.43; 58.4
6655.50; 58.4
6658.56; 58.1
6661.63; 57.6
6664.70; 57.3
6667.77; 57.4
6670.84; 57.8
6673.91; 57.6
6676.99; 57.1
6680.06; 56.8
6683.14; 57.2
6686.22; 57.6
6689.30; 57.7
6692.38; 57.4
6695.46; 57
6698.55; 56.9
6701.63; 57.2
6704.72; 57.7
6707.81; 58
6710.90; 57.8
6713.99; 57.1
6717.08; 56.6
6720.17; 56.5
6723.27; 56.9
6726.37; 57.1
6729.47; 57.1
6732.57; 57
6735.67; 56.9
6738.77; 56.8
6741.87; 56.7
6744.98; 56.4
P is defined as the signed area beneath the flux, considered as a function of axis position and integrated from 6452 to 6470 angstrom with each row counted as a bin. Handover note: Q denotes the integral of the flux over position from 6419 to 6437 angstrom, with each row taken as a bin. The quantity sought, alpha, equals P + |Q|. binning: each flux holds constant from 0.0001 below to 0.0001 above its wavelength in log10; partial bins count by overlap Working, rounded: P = 1033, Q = 1037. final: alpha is 2070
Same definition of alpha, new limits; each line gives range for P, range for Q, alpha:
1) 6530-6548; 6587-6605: 2098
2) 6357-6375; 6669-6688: 2138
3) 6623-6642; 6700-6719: 2184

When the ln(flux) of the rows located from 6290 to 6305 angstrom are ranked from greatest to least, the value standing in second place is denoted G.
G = 4.07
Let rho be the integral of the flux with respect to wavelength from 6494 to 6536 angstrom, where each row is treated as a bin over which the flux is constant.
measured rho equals 2419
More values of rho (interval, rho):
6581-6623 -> 2413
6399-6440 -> 2347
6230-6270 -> 2271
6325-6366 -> 2377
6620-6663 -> 2488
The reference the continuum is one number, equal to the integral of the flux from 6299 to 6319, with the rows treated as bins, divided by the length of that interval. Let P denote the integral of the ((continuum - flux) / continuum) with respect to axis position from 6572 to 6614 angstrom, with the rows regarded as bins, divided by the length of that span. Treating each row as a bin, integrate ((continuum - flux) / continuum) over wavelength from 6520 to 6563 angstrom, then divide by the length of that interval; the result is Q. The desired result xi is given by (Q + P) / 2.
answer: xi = -0.0032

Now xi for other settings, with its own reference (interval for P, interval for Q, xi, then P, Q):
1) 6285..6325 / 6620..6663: -0.0044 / -0.007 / -0.002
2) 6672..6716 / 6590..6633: 0.0063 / 0.007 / 0.006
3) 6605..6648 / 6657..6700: 0.0040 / 0.002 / 0.006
